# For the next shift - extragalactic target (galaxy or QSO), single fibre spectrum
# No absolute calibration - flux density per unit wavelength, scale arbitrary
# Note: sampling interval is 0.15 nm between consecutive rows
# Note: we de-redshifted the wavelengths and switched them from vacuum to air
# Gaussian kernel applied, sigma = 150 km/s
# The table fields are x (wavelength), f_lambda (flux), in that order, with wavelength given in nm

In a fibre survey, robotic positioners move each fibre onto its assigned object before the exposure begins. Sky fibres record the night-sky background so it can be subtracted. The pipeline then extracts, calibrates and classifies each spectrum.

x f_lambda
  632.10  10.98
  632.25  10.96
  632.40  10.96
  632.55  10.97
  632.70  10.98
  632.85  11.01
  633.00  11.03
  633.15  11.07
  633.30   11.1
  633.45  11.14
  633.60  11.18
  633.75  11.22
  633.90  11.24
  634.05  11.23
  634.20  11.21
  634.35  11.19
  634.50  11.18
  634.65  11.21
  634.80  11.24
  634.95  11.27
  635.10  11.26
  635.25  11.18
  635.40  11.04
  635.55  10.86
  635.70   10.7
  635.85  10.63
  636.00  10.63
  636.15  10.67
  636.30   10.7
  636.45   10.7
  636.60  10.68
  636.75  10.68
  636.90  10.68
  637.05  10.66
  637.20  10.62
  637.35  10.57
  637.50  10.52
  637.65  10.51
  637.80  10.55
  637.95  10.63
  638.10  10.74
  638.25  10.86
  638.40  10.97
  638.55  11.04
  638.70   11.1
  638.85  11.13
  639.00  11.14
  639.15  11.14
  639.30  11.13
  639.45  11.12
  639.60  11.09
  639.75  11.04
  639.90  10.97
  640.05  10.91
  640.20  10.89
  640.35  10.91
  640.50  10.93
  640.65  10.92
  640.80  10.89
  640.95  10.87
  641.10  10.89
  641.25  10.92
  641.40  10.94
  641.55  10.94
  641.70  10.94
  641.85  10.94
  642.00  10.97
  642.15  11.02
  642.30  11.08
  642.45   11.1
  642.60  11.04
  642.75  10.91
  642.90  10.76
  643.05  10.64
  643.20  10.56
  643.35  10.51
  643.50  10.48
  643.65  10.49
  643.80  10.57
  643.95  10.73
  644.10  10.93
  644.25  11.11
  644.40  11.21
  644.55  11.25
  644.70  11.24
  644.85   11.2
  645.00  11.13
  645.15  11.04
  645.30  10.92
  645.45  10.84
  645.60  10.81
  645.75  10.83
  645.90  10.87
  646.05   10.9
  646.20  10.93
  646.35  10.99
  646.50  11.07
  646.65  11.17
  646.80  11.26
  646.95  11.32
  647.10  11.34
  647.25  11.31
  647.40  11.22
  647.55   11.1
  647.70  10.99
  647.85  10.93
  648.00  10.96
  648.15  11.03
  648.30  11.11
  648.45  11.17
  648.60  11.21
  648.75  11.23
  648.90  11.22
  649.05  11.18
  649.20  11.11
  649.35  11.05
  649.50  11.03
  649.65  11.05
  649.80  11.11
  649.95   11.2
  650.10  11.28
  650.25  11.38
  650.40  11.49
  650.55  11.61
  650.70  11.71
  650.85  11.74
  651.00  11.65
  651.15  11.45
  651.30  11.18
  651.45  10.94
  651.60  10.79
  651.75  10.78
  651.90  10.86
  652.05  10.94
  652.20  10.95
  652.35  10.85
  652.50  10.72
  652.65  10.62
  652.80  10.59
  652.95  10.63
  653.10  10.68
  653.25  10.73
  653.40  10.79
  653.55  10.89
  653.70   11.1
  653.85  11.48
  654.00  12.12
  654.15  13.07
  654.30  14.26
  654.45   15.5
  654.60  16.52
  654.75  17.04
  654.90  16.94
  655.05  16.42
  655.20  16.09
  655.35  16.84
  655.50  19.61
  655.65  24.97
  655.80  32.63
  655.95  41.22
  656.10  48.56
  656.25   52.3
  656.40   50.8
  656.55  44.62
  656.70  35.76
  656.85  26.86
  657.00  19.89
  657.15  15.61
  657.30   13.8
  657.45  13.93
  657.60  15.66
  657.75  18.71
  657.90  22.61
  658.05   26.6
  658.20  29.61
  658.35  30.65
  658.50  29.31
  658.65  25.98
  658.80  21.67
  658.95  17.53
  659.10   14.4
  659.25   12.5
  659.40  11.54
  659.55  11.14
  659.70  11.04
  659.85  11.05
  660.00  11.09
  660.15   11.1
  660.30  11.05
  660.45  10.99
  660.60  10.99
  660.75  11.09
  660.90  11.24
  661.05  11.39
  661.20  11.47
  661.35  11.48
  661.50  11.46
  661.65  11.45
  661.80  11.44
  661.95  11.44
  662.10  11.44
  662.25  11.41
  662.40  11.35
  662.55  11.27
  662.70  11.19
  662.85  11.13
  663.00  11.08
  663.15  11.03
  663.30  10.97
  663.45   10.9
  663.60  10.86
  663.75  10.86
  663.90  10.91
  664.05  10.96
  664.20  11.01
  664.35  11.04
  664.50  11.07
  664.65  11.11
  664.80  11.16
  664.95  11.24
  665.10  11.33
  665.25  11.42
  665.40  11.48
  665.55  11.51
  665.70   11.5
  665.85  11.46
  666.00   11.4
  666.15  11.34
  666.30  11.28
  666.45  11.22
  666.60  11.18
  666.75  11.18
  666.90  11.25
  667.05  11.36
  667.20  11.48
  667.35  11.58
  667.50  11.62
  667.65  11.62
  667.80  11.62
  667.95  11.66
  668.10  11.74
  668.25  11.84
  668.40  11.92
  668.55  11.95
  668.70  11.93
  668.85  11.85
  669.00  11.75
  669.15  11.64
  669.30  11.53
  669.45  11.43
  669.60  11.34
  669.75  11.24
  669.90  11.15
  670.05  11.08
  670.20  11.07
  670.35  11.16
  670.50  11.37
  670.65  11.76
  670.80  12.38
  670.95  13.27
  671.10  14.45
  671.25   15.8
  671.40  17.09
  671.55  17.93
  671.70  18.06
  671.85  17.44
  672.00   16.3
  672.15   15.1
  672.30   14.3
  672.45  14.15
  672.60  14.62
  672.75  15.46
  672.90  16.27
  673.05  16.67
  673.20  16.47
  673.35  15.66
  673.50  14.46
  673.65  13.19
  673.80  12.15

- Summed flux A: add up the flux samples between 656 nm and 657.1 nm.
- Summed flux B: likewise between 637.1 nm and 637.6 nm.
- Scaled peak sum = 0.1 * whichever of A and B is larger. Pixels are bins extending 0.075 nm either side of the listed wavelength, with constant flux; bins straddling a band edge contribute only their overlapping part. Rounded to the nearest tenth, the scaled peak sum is 27.9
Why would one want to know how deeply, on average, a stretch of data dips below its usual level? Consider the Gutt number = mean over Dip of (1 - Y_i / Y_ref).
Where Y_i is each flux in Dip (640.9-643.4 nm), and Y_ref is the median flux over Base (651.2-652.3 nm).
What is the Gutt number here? 0.005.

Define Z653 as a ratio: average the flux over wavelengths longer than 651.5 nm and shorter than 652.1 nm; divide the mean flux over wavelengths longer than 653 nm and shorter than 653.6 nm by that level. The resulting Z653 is 1.0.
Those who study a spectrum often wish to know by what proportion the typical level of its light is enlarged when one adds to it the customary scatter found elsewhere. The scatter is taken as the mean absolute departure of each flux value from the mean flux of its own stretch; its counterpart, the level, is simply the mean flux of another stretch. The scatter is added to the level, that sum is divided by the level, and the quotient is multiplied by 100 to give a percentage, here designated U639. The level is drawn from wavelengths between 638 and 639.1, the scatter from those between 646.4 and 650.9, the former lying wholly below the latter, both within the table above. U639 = 101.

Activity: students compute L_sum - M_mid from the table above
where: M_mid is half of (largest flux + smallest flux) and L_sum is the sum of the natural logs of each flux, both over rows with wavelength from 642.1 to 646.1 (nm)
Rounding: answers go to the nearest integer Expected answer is 54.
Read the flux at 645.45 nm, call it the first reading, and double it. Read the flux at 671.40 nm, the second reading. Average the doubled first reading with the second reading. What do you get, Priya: 19.4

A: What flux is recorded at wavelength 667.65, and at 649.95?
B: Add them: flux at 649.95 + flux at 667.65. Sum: 23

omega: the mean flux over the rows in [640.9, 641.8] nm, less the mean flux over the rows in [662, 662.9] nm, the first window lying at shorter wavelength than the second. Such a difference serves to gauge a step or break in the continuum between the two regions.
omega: -0.4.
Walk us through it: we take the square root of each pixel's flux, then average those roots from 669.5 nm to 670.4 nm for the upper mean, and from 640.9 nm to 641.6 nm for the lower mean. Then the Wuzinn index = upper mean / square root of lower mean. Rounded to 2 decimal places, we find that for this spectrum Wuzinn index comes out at 1.84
